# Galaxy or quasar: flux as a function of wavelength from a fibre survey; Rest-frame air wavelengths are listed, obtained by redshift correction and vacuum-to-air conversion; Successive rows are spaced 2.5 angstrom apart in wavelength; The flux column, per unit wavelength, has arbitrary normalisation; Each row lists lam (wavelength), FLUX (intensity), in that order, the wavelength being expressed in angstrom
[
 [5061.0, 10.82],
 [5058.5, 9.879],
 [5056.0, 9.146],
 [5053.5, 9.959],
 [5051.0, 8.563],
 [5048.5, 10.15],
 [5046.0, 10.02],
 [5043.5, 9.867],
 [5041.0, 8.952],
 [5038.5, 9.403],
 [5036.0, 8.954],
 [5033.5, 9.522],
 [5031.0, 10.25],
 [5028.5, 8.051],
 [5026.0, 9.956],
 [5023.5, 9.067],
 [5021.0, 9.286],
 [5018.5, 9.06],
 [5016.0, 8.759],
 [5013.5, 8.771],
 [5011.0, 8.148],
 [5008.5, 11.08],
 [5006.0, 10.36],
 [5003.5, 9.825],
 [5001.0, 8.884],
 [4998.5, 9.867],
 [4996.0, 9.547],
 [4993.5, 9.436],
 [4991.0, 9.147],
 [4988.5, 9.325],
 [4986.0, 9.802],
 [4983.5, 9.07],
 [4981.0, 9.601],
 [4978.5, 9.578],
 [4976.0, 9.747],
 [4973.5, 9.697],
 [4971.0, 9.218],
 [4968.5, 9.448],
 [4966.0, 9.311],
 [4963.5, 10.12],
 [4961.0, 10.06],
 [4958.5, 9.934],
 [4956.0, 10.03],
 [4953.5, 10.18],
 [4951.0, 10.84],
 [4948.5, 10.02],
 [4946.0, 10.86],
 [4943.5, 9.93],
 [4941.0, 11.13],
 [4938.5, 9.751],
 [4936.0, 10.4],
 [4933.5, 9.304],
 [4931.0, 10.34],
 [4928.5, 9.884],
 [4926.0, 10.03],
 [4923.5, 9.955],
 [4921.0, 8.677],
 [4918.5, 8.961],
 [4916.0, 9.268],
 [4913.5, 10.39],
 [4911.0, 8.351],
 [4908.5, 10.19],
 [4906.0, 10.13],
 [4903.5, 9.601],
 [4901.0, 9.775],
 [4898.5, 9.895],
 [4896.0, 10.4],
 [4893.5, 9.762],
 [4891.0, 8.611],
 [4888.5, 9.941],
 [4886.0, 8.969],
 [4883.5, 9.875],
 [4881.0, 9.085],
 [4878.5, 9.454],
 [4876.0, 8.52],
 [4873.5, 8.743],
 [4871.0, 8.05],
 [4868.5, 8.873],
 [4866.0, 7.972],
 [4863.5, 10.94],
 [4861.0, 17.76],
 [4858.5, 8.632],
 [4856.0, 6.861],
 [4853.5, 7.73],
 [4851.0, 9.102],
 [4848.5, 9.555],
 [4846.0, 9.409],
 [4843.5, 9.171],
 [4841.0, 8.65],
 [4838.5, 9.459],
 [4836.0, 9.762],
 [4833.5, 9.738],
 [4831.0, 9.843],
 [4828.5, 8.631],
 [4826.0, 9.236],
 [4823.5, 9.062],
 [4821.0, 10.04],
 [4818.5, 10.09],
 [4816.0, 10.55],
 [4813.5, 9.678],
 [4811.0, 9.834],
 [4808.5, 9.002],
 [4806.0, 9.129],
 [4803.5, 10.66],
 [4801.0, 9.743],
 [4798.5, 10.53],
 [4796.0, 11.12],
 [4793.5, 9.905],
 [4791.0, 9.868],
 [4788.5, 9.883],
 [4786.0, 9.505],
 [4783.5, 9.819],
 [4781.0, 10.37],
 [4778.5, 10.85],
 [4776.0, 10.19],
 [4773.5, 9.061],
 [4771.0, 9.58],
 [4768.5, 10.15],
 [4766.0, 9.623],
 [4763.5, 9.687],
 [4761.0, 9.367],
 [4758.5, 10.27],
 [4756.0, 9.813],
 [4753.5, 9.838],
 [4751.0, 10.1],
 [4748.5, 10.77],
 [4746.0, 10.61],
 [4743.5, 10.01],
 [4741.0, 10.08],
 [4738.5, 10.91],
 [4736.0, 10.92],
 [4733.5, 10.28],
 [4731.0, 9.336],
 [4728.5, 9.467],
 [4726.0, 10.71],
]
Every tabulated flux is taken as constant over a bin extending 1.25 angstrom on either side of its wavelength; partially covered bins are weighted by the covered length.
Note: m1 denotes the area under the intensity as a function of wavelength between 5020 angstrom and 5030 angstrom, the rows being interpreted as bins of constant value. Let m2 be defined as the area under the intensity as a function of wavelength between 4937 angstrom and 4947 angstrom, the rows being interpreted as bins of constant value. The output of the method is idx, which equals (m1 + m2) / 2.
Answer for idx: 98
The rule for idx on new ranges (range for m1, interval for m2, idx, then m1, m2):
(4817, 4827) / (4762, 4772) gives 97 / 96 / 98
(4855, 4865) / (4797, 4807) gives 106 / 111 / 101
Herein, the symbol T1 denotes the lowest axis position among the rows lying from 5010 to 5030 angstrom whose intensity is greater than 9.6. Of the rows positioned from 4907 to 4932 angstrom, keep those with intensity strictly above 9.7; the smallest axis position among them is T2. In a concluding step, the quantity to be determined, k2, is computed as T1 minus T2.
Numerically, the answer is 117.5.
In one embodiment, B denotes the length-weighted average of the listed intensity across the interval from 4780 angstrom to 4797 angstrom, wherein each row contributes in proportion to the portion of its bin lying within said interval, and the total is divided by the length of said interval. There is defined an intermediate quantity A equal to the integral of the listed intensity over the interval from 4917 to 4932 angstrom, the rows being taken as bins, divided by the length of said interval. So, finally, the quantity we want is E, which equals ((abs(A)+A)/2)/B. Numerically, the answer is 0.96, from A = 9.62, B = 10.0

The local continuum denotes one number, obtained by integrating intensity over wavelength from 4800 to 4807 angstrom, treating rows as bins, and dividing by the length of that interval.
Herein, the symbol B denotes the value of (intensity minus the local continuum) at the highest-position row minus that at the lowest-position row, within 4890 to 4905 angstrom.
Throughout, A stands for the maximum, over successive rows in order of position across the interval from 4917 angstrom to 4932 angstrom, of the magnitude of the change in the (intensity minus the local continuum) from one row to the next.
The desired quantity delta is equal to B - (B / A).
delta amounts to 0.2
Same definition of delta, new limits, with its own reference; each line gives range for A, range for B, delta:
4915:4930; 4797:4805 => 0.0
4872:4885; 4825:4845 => 0.0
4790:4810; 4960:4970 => -0.2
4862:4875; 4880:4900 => 0.5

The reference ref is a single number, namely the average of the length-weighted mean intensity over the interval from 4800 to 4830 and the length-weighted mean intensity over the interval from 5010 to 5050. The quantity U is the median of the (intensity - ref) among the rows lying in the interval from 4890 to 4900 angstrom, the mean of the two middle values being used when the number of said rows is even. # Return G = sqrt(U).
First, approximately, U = 0.38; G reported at 0.61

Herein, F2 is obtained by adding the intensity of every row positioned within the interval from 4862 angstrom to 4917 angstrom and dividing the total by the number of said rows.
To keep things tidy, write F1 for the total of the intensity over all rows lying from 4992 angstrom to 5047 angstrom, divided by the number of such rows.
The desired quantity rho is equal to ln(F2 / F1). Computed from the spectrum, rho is -0.001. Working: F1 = 9.41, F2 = 9.4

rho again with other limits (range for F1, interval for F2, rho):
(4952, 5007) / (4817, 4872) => -0.017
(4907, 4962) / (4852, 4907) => -0.042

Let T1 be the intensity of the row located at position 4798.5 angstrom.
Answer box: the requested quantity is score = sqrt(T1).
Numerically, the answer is 3.24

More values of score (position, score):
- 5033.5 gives 3.09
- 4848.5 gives 3.09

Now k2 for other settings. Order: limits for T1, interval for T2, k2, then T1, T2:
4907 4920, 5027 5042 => -122.5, 4908.5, 5031.0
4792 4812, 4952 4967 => -160.0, 4793.5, 4953.5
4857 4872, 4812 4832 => 45.0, 4861.0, 4816.0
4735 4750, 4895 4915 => -160.0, 4736.0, 4896.0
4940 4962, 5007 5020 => -67.5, 4941.0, 5008.5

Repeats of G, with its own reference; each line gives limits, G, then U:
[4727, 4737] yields 0.65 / 0.42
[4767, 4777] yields 0.64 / 0.41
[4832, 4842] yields 0.38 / 0.15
